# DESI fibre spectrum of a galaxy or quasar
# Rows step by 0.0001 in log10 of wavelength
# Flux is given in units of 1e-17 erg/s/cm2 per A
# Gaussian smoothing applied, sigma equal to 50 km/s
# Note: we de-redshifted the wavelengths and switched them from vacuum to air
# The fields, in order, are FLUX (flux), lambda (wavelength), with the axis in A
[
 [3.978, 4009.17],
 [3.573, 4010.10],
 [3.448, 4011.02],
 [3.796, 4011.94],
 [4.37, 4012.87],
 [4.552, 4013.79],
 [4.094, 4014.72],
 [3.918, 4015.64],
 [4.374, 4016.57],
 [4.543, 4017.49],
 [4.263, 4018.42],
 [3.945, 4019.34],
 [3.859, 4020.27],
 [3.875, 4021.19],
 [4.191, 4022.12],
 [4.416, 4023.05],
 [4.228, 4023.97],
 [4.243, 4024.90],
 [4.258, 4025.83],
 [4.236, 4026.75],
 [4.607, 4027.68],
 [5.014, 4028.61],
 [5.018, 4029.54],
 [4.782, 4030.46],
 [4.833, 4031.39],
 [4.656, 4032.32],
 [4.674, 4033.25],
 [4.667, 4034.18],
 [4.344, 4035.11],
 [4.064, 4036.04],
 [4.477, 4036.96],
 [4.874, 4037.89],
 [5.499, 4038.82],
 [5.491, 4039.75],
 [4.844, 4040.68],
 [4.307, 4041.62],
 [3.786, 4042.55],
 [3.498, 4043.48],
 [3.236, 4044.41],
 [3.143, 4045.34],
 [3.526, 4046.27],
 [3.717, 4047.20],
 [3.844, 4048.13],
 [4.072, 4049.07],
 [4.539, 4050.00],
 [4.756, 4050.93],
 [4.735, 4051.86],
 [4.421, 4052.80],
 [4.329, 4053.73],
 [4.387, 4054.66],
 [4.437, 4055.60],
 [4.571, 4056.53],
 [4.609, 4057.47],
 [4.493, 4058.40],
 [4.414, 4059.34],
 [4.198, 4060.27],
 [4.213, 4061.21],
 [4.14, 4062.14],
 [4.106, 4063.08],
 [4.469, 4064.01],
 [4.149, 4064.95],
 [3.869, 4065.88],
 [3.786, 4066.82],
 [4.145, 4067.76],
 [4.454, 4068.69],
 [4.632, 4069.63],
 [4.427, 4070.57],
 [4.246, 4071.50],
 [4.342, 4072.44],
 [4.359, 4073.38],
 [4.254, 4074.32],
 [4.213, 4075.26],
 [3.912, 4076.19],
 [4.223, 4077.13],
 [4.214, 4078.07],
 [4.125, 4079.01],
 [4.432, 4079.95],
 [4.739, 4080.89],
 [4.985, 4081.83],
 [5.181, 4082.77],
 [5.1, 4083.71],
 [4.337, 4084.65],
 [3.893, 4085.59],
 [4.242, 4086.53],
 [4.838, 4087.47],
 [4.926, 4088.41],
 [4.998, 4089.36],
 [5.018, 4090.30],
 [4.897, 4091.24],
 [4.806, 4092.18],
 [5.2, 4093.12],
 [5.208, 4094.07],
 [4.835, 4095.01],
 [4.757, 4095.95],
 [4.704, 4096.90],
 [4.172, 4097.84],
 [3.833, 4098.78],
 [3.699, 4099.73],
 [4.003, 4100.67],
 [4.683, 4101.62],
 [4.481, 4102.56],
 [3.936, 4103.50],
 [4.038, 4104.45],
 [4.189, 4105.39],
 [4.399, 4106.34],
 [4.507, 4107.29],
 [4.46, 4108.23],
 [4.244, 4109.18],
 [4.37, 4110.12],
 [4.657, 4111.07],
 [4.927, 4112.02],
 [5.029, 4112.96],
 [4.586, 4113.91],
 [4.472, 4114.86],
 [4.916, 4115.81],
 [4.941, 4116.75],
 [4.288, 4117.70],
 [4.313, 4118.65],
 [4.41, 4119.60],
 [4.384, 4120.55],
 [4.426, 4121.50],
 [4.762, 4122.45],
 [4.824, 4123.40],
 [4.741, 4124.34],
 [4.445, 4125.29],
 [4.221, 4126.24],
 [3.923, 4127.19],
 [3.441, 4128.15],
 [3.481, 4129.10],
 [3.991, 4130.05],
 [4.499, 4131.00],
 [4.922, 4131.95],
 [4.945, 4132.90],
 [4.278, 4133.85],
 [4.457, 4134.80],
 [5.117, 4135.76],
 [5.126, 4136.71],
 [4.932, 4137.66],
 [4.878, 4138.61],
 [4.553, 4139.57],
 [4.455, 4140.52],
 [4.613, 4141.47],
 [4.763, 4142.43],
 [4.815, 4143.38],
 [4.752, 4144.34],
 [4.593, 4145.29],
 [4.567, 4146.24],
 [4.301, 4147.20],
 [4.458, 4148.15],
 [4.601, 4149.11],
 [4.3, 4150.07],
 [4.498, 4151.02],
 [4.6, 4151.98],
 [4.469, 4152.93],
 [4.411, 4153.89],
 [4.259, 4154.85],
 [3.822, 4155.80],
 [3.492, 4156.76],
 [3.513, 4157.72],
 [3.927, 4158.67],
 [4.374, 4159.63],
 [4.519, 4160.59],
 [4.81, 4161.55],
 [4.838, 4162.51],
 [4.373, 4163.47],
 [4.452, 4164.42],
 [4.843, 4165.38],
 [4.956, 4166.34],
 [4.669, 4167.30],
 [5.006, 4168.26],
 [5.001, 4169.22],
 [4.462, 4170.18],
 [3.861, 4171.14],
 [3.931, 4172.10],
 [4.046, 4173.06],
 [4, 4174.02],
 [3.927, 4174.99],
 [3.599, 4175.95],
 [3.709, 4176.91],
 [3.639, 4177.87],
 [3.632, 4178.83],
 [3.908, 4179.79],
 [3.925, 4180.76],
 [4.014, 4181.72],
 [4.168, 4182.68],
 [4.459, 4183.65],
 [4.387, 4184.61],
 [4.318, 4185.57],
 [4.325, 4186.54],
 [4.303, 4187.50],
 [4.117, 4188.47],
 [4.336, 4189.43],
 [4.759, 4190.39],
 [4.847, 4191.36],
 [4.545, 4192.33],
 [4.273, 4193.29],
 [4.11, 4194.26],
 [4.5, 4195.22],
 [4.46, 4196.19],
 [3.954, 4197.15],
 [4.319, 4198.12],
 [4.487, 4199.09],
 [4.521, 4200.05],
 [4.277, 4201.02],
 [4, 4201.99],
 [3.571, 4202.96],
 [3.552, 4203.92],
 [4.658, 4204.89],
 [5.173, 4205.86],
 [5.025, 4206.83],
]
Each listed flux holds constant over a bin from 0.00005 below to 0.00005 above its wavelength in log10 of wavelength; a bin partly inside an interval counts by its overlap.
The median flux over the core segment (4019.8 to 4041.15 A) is 4.61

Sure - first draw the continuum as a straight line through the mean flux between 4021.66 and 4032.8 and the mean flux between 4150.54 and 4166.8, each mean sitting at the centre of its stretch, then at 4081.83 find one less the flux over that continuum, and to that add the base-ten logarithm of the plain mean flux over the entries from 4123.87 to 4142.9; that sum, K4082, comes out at 0.54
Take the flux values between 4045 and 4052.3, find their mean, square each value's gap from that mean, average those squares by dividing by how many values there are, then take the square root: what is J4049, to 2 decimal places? 0.55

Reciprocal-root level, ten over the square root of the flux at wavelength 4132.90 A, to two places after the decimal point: 4.50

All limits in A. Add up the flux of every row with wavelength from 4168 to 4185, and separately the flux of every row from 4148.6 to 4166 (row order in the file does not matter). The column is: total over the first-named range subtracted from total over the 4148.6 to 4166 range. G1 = 4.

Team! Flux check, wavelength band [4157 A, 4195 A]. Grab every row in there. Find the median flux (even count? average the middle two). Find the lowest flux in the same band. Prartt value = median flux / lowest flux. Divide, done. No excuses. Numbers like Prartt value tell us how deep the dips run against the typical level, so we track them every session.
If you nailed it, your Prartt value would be 1.23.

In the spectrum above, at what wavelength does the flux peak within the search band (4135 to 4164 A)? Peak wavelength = 4136.71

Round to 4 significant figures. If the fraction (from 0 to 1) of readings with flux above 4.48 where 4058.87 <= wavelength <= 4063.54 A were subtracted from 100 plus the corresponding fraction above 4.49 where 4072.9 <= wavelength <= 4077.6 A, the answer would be 100.0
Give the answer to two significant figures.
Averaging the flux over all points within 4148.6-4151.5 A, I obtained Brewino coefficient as 4.5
